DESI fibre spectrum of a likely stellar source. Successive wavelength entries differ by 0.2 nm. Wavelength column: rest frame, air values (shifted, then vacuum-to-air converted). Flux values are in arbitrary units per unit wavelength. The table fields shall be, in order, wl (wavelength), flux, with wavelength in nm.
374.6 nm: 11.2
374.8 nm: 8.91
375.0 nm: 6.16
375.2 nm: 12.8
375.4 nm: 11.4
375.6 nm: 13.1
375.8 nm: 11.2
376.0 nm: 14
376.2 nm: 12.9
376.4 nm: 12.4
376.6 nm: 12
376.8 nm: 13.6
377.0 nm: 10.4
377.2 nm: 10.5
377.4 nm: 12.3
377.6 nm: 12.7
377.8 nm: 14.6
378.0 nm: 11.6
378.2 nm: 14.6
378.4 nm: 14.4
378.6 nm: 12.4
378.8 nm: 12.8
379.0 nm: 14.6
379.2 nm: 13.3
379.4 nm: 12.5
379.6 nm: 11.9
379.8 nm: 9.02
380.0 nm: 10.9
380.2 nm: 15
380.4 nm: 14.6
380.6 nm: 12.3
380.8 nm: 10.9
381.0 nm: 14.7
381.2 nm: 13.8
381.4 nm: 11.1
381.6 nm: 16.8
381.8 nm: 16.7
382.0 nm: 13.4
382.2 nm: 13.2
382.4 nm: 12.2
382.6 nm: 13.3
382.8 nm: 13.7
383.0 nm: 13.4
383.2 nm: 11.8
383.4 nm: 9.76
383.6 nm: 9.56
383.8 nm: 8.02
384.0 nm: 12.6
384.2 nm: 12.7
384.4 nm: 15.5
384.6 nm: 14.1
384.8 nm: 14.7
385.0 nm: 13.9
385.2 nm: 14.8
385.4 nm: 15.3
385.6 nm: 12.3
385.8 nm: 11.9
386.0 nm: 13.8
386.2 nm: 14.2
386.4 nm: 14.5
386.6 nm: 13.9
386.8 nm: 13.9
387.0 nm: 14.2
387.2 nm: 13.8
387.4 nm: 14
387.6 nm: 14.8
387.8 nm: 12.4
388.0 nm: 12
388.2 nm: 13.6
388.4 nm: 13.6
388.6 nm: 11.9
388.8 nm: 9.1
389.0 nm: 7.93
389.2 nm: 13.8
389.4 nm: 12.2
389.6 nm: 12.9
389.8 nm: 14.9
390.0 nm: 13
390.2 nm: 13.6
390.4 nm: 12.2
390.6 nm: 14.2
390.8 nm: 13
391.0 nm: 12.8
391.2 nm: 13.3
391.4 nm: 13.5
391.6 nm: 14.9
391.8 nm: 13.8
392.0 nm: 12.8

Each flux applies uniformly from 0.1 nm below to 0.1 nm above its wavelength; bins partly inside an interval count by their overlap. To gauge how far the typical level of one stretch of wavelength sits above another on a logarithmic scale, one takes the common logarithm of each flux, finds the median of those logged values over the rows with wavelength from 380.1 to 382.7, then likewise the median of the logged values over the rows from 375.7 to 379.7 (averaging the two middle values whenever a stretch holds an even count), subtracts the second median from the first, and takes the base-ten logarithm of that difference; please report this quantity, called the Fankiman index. -1.6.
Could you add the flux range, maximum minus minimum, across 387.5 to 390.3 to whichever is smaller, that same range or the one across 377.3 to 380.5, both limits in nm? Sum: 13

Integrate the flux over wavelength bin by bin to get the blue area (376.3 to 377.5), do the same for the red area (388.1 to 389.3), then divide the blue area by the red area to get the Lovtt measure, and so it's 1.02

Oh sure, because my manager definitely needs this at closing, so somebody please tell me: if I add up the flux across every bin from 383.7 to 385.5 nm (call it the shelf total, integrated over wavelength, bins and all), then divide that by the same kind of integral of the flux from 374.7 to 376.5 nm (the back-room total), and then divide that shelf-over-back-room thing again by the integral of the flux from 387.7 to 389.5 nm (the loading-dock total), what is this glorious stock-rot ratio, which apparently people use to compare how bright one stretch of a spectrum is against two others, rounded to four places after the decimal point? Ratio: 0.0555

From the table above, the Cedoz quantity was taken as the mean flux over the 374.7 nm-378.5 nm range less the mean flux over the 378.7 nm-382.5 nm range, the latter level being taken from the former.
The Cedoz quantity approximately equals -1.1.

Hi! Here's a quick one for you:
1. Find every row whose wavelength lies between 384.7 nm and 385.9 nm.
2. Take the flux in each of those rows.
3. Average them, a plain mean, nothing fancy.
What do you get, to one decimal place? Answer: 13.8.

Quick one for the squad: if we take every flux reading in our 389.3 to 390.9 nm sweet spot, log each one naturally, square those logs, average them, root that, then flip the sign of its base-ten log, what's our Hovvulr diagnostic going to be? -0.412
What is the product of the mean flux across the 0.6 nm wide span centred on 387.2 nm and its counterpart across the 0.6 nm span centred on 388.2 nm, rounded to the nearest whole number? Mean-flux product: 183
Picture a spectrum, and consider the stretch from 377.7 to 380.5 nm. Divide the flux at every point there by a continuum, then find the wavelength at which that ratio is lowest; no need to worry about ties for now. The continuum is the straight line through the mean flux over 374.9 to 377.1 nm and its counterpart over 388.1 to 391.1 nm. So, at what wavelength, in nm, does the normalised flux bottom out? 379.8 nm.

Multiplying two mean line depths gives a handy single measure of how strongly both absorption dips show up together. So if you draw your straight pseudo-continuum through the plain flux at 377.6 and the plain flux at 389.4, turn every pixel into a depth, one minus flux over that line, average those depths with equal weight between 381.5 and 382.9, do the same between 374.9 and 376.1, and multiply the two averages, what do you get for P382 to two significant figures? -0.014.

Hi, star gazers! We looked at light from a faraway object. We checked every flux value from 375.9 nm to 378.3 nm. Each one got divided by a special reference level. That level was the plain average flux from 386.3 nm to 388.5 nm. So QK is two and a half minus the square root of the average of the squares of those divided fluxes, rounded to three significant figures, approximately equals 1.57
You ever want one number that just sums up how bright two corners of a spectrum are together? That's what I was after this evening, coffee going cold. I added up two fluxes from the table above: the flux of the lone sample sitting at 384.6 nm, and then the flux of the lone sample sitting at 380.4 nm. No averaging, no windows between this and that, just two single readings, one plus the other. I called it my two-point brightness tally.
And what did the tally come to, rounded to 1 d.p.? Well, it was 28.7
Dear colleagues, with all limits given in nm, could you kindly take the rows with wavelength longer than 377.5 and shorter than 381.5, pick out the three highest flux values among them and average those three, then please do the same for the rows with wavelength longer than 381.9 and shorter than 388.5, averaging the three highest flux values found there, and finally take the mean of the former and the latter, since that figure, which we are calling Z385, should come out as 15.0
